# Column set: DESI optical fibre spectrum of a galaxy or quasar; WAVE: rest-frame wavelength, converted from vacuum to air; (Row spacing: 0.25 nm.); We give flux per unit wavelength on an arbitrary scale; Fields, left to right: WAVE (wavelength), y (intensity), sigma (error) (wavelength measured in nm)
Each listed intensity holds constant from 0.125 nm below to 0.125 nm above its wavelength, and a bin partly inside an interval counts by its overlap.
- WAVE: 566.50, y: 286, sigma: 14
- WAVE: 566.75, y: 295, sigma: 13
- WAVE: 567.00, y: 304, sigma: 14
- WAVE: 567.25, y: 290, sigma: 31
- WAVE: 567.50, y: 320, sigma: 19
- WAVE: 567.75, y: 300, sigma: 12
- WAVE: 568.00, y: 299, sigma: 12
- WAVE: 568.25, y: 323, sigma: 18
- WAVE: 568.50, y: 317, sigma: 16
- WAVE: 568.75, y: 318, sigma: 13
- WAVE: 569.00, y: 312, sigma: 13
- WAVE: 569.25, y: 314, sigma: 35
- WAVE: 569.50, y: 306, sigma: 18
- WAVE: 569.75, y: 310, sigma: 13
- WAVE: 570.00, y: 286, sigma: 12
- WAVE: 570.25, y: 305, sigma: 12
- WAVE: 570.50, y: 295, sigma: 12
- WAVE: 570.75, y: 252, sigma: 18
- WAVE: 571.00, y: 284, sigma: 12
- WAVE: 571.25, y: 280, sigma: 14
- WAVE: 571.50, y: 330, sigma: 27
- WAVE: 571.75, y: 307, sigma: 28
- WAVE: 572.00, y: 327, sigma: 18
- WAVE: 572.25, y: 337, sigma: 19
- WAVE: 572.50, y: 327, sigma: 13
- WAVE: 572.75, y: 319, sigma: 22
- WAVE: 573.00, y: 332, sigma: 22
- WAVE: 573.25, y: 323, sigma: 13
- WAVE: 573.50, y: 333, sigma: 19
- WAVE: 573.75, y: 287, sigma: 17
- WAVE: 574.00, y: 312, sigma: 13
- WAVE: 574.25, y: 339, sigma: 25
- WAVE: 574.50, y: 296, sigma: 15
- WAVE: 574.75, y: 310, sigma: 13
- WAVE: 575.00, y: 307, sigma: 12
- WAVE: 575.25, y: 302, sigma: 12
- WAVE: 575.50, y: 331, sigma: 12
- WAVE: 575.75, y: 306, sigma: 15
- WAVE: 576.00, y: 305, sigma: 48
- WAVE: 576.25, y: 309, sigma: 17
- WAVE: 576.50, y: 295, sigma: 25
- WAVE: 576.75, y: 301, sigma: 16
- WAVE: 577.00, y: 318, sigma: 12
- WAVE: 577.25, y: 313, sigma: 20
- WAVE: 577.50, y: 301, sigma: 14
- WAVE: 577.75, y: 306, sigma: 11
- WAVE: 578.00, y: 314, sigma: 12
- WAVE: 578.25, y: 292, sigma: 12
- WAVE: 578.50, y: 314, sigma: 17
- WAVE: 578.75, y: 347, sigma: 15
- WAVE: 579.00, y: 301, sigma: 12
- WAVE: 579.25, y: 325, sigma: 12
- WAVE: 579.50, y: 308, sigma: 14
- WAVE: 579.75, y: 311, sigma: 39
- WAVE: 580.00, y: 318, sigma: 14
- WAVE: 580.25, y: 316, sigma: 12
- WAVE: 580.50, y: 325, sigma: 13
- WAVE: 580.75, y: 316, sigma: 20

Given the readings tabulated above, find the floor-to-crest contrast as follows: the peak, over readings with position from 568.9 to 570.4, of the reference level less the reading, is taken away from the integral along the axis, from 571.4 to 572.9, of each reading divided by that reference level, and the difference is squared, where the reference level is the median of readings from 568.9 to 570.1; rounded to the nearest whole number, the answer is 503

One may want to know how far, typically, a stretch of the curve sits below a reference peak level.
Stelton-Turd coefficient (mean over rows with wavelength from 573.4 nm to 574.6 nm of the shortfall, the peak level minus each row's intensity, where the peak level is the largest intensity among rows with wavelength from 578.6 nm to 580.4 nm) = 33.6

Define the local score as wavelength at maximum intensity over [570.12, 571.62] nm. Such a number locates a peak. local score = 571.50 nm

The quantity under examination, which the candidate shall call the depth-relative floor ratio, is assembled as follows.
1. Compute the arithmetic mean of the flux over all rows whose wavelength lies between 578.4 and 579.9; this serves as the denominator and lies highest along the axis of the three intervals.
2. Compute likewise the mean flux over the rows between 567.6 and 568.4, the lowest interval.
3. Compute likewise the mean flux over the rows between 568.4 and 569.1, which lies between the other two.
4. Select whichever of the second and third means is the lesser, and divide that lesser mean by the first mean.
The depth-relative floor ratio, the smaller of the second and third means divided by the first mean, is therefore 0.97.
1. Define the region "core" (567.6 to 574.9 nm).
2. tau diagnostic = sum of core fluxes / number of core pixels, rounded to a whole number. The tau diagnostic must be 310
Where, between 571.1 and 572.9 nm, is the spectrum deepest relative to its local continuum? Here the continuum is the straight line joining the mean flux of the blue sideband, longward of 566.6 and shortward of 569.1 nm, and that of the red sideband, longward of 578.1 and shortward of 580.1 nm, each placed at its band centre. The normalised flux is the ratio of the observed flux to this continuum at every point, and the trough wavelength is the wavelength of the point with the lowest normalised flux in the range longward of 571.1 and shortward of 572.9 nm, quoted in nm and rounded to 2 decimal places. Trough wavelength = 571.25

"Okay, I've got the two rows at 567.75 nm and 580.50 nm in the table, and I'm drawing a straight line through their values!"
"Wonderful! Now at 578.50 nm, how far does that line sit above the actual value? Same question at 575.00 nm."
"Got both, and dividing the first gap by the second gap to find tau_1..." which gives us 1.0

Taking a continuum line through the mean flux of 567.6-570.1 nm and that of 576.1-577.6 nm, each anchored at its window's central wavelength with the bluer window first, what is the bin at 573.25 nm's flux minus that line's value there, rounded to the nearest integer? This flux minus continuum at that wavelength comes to 16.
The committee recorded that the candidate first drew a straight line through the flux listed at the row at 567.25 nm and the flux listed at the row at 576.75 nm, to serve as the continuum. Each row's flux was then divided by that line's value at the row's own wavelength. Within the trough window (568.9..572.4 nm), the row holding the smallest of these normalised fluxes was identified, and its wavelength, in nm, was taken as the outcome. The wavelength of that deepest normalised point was 570.75 nm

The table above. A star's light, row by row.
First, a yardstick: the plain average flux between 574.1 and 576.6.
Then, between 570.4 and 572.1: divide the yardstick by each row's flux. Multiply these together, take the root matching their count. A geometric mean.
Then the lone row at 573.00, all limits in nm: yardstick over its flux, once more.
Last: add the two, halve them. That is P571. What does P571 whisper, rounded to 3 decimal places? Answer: 0.992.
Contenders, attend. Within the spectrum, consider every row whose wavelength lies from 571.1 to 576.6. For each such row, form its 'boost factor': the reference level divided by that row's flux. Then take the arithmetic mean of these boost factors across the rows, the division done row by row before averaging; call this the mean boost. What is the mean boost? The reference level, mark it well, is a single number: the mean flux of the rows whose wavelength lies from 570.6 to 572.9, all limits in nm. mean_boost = 0.98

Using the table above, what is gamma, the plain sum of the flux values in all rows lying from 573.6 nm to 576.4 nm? 3404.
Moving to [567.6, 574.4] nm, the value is 8374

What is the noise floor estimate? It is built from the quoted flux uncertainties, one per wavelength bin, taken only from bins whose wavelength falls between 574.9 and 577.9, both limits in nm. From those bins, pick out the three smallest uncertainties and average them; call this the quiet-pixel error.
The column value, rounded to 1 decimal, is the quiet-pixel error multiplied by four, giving 46.7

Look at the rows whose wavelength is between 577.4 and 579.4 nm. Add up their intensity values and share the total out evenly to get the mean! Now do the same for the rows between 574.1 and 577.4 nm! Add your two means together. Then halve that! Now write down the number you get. 311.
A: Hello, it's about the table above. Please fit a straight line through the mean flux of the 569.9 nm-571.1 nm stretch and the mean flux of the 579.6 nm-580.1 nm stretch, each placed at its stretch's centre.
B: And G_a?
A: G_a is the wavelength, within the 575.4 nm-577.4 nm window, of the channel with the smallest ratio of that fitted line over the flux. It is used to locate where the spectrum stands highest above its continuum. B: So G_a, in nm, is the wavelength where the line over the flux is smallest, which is 575.50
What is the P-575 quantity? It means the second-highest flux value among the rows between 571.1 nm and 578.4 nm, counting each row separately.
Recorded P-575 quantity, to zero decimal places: 337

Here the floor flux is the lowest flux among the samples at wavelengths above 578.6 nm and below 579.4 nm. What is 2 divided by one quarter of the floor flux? 0.0266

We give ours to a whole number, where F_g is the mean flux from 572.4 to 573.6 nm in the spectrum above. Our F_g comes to 327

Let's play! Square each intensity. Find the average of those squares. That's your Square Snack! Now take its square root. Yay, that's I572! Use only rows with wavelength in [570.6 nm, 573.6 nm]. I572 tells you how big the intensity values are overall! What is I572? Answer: 314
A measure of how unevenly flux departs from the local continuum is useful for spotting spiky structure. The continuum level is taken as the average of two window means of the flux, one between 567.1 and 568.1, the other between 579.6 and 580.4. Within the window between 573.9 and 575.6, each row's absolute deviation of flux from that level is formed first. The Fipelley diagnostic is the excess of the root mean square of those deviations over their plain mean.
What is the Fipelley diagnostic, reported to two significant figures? 4.1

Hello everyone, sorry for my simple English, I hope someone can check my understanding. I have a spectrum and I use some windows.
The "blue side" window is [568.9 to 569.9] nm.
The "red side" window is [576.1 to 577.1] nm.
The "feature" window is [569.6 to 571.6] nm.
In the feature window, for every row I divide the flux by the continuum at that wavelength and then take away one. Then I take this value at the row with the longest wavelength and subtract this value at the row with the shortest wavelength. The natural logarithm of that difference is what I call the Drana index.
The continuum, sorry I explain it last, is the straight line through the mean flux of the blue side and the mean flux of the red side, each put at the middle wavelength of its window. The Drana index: -2.7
